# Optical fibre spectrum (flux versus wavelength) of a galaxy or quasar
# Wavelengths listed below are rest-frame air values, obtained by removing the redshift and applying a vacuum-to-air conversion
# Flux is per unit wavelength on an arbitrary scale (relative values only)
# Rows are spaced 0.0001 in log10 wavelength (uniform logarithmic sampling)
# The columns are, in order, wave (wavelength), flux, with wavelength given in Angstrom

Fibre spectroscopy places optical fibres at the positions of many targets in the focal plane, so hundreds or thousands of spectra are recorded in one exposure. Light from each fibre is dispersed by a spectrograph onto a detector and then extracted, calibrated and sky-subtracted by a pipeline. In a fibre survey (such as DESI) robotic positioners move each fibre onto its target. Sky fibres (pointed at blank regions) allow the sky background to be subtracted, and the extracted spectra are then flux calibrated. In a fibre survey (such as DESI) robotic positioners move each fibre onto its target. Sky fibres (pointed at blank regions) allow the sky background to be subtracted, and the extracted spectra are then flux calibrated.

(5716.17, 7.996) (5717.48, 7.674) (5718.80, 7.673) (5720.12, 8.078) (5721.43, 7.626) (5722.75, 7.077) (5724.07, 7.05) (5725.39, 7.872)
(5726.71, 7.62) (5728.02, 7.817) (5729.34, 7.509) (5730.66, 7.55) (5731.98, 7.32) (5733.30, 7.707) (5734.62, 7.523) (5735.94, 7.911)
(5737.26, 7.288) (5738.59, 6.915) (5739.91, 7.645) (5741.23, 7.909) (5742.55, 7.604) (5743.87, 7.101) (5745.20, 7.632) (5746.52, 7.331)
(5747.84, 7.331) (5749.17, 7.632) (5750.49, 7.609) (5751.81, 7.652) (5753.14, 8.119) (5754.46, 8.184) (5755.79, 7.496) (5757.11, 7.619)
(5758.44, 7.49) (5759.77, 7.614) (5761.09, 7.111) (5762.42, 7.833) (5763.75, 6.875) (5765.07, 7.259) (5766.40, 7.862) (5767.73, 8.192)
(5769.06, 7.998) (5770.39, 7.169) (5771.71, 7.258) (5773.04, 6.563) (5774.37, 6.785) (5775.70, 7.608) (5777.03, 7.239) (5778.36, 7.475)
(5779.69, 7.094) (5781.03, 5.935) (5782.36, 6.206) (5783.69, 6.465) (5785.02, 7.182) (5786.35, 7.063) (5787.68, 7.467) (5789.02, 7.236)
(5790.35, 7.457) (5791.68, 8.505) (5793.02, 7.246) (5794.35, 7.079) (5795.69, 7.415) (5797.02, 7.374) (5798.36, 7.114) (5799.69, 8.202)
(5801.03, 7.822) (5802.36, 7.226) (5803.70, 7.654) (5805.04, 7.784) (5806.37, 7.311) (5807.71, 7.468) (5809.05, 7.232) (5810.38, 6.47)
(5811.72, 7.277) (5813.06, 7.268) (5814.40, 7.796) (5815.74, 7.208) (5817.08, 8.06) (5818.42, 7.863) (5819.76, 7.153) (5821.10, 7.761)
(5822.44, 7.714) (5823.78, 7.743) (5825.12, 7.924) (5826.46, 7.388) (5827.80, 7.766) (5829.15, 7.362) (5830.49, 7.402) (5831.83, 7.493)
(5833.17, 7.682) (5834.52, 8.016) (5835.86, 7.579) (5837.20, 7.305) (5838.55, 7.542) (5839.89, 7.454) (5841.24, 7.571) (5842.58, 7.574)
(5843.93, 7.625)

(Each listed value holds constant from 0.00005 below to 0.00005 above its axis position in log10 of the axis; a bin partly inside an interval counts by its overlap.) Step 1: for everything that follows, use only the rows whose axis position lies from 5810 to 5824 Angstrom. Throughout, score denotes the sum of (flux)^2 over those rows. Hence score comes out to 618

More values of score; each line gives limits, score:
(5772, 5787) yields 523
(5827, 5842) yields 629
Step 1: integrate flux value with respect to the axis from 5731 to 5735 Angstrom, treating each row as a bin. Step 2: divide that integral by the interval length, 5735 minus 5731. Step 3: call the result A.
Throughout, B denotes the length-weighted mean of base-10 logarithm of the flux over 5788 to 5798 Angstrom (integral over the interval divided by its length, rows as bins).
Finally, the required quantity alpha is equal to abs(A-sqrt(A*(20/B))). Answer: 5.62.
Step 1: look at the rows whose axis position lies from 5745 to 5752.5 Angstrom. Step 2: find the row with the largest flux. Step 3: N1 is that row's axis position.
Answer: 5751.81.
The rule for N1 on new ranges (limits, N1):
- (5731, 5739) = 5735.94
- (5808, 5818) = 5817.08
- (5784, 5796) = 5791.68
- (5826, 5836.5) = 5834.52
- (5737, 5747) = 5741.23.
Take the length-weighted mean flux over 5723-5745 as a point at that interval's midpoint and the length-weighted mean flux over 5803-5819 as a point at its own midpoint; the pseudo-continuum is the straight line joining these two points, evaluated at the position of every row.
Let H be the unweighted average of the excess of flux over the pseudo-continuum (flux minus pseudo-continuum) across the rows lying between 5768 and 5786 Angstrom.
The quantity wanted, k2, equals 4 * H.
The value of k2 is -1.9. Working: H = -0.48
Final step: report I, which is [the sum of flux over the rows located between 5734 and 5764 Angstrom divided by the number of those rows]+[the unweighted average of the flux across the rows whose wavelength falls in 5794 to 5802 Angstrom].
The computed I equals 15.0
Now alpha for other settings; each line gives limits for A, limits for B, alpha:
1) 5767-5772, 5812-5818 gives 5.54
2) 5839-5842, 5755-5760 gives 5.57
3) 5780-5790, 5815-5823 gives 5.62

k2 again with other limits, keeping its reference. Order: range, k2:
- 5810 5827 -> 0.3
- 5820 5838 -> 0.8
